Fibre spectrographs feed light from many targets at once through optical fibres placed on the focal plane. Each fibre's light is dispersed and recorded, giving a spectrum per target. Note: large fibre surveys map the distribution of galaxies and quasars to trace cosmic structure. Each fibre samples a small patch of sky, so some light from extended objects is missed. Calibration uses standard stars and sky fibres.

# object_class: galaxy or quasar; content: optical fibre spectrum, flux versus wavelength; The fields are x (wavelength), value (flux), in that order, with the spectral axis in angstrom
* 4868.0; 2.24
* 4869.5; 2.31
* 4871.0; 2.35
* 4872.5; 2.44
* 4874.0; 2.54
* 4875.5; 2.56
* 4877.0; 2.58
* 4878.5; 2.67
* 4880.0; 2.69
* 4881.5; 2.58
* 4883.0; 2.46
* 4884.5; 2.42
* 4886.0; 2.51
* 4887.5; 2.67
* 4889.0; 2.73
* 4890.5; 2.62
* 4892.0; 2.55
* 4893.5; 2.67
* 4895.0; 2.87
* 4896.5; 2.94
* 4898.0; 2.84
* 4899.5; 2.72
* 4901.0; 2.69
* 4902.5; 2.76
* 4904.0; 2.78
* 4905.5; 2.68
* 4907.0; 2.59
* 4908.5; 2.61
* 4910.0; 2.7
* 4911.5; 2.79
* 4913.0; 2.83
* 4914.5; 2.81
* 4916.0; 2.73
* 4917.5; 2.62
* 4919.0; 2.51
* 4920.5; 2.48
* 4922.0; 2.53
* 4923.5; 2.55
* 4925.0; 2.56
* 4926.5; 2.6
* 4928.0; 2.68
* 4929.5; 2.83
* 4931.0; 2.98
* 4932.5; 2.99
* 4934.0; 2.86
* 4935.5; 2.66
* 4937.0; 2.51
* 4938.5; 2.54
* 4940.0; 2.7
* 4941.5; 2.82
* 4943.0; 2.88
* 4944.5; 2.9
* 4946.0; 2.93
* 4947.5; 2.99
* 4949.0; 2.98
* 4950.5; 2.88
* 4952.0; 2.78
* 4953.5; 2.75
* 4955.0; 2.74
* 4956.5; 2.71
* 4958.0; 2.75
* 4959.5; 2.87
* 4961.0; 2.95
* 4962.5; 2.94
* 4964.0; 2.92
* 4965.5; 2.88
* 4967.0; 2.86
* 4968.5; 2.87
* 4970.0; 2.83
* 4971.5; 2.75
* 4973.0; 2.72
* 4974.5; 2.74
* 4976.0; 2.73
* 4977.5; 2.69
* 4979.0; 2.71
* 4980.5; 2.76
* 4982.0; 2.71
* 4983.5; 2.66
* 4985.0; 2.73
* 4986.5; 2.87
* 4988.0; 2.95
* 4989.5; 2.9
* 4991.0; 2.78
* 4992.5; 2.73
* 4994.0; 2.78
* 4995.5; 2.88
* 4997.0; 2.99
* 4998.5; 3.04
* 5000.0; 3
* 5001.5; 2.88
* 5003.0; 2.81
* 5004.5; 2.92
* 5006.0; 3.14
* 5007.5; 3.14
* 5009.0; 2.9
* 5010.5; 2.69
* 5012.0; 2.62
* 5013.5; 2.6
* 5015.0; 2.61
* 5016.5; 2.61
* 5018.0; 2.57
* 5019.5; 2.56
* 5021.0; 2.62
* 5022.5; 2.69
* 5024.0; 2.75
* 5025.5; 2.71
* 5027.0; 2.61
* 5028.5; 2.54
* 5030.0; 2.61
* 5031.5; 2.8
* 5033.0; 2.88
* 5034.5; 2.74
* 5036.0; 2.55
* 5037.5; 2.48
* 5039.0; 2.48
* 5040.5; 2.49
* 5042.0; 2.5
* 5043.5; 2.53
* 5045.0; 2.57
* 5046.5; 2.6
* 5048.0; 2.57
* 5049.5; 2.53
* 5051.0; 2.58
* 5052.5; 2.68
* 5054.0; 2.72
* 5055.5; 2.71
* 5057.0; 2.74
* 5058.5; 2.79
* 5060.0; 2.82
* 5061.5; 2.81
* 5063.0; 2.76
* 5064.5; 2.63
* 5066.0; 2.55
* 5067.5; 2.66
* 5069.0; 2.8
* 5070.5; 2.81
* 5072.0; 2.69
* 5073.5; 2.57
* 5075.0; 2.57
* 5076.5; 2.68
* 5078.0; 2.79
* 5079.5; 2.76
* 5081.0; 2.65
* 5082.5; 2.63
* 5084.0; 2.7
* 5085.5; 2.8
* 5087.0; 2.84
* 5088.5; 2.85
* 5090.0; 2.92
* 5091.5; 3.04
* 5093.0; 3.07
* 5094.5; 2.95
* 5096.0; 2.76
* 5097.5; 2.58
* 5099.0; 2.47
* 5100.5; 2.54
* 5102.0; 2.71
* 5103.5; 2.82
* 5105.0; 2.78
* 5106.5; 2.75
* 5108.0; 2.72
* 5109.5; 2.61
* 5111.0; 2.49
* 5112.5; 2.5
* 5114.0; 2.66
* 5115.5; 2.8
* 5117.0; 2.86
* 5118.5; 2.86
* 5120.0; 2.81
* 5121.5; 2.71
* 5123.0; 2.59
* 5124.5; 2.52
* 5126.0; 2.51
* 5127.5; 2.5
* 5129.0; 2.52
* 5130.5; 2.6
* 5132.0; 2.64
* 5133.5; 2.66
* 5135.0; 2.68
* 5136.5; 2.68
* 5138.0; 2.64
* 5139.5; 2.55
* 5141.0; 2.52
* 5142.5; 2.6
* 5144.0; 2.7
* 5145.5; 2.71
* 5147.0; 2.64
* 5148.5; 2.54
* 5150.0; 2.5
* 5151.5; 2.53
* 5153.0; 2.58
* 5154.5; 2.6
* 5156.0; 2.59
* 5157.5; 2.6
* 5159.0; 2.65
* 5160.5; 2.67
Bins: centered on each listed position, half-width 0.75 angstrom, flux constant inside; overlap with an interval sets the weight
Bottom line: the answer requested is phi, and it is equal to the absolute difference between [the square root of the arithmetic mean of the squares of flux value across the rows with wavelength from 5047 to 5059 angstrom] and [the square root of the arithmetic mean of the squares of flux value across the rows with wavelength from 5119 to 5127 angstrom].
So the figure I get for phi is 0.04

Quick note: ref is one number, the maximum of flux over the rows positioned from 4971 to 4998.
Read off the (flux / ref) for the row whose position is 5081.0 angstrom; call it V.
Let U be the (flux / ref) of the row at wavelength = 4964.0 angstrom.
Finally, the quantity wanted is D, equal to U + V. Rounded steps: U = 0.98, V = 0.89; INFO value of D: 1.86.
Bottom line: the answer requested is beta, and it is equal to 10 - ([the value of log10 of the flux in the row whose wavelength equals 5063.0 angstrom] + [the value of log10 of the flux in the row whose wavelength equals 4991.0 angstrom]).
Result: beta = 9.12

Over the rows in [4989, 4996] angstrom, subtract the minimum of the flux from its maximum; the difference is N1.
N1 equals 0.17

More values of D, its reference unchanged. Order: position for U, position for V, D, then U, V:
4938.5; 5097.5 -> 1.71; 0.85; 0.86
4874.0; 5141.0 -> 1.69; 0.85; 0.84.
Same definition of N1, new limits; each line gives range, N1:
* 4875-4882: 0.13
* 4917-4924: 0.14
